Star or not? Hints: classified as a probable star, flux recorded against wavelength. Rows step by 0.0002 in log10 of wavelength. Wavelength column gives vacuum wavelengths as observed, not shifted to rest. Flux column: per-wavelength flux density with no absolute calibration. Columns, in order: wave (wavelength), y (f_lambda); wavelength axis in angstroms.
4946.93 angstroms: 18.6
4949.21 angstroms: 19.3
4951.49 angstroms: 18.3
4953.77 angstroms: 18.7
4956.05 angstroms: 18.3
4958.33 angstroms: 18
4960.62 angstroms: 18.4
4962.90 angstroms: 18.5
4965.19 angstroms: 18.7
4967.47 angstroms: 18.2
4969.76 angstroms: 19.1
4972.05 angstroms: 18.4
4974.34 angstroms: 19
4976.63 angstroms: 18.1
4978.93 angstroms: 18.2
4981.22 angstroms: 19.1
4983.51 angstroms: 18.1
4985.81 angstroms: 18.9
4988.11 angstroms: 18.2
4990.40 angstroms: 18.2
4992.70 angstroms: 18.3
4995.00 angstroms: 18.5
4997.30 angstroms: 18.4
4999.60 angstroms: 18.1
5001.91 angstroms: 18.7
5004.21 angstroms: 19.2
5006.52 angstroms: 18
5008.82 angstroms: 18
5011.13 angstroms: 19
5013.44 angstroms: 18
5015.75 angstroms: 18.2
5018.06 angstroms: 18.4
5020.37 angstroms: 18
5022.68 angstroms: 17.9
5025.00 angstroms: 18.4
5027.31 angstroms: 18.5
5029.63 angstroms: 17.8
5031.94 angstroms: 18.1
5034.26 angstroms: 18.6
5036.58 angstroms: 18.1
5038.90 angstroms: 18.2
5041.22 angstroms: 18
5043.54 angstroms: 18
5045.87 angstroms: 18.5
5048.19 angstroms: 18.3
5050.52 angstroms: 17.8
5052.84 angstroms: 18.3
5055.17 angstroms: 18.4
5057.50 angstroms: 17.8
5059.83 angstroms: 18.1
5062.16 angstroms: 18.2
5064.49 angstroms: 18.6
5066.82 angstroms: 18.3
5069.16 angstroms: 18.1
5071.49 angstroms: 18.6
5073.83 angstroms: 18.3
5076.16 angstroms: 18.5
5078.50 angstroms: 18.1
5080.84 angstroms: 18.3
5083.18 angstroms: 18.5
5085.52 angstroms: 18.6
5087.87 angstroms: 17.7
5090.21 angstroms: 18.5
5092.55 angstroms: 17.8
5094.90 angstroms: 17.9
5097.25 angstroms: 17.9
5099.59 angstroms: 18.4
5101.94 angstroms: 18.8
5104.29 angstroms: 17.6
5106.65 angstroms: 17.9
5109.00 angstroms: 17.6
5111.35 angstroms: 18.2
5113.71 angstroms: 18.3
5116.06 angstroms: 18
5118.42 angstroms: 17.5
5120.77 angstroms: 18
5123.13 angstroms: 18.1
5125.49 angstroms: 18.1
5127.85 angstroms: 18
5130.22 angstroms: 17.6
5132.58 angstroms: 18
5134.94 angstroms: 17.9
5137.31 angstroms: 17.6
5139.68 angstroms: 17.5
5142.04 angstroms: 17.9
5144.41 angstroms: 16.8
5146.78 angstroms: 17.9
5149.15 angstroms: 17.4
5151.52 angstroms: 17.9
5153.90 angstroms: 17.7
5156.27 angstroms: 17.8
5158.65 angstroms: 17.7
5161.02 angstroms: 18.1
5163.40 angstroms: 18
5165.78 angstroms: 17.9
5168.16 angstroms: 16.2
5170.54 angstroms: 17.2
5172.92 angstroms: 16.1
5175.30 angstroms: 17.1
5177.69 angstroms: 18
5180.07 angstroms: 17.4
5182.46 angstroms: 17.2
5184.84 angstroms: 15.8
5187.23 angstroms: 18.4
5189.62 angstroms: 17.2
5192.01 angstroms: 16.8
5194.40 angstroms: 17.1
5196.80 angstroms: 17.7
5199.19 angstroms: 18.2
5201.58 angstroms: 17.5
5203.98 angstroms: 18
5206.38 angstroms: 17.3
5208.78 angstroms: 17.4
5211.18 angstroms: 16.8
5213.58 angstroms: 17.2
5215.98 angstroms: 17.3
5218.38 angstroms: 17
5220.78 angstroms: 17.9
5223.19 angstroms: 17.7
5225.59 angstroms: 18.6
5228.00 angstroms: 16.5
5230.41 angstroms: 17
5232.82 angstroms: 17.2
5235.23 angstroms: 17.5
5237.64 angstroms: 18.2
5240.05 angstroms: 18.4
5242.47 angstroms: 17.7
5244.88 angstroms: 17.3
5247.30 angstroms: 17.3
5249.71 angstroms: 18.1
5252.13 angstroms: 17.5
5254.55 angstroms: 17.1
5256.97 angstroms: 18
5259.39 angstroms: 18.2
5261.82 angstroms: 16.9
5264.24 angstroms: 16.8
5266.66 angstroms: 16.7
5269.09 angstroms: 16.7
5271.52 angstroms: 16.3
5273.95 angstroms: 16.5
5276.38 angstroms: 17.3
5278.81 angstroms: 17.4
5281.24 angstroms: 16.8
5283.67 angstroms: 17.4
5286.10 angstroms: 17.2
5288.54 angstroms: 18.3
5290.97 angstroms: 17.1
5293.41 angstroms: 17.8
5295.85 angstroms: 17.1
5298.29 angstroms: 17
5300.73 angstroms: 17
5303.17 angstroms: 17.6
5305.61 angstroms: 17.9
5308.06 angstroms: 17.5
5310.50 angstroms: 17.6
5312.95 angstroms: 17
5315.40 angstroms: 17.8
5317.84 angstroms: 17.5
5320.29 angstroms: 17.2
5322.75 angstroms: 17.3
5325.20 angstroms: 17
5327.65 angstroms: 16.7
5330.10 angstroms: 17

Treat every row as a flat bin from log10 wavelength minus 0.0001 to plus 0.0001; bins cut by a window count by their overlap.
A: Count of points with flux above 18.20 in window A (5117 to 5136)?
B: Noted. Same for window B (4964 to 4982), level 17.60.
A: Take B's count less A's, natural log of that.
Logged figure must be 2.08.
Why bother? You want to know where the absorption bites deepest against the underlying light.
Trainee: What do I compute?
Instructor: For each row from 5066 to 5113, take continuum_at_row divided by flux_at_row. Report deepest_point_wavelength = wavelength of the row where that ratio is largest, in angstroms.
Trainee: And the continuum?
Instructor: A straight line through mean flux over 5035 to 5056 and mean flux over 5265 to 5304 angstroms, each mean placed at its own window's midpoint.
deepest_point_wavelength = 5104.29 angstroms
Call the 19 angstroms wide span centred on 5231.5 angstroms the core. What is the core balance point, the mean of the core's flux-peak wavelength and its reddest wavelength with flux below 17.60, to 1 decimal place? 5230.4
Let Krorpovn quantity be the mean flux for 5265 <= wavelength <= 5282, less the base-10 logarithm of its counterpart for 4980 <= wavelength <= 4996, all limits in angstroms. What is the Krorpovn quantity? 15.5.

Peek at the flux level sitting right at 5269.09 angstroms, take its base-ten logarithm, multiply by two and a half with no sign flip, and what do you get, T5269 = 3.06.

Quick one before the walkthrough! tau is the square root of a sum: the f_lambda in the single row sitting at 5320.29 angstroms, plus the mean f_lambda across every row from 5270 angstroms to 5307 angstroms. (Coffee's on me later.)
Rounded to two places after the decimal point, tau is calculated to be 5.87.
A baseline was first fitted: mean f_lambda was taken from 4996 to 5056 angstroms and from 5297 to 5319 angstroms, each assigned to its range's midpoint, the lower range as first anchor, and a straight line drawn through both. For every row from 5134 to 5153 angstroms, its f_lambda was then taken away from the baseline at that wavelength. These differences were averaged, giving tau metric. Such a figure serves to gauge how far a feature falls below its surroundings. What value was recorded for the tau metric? 0.31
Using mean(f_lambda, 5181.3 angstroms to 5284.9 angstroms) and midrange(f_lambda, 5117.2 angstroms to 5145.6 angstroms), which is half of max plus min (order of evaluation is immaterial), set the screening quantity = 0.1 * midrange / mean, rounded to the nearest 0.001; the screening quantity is 0.101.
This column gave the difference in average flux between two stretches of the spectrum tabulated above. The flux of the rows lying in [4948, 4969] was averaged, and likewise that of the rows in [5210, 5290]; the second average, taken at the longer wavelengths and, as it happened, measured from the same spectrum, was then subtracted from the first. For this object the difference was 1.1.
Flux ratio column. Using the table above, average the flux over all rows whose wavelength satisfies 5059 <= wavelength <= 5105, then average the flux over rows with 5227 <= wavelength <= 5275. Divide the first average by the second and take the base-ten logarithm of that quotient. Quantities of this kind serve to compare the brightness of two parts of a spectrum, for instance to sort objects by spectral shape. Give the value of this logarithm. 0.023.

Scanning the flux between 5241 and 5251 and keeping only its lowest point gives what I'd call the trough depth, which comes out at 17.3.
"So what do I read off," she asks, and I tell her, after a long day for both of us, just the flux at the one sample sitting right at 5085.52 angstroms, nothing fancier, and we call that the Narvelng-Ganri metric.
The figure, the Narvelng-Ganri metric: 18.6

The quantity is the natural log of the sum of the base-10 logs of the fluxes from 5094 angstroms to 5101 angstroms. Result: 1.3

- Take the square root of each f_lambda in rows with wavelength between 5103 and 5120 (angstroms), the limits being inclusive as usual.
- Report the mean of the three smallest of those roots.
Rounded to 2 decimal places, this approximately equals 4.19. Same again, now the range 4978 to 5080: 4.22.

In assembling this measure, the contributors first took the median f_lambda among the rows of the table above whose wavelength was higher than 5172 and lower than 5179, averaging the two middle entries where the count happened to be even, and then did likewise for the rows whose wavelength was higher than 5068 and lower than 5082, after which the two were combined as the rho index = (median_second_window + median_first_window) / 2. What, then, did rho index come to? 17.7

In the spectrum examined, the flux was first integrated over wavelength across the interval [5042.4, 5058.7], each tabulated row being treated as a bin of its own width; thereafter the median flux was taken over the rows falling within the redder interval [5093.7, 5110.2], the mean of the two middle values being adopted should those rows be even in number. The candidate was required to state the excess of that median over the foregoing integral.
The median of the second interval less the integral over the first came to -278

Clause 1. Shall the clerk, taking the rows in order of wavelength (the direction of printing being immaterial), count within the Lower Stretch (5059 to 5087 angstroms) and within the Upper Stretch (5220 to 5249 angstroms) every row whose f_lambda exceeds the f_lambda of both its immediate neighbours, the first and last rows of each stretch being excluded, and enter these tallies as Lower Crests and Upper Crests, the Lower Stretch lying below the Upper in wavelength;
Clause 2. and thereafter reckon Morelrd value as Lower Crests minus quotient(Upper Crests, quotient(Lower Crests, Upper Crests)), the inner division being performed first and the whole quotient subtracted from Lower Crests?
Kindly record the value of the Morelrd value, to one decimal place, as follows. 1.7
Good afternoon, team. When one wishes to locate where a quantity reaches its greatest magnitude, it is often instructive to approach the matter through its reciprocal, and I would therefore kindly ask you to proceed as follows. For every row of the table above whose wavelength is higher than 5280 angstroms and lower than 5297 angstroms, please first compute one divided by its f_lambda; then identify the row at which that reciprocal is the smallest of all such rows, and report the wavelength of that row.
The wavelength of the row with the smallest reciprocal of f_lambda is 5288.54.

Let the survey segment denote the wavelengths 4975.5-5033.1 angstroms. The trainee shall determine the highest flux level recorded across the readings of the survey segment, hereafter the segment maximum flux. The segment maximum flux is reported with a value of 19.2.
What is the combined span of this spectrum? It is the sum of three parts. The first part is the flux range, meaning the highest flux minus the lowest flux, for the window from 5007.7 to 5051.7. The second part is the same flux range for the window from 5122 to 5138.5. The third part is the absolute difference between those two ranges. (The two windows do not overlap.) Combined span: 2.4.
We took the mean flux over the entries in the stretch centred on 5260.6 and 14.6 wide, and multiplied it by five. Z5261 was 86.4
